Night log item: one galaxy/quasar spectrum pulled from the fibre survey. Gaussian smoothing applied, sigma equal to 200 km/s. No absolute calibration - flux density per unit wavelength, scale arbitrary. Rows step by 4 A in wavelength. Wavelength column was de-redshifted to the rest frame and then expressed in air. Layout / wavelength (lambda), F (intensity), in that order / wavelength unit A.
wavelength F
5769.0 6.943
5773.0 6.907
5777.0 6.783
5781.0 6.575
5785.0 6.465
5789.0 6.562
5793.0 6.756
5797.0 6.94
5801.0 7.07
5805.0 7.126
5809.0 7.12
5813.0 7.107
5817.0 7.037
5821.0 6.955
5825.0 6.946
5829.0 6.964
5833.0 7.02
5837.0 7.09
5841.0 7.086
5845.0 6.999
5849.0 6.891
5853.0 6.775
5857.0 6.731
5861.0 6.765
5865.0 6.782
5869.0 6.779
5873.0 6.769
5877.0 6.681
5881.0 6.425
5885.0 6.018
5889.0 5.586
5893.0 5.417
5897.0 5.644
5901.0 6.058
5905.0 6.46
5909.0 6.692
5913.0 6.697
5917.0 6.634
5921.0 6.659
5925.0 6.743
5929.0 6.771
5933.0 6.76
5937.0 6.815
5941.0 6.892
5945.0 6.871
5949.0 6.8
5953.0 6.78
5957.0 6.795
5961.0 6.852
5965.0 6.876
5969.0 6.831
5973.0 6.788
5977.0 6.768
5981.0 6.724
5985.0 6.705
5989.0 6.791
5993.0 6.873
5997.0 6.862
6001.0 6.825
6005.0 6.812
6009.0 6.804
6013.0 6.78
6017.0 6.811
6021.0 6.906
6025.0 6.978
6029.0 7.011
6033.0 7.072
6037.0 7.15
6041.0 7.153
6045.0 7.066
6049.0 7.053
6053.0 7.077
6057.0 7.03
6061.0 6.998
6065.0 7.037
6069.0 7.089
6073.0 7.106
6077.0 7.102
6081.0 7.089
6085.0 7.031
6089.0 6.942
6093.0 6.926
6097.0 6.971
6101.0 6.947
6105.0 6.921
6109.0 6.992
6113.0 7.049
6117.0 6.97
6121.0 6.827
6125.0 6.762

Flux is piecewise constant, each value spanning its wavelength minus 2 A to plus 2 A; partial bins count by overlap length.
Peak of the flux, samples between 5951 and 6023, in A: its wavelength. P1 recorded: 6021.0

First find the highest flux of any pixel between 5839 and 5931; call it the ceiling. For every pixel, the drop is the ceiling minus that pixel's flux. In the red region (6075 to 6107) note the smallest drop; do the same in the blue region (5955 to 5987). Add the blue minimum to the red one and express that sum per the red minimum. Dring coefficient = -12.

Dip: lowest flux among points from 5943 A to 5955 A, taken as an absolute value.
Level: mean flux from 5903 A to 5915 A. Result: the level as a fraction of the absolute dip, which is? 0.98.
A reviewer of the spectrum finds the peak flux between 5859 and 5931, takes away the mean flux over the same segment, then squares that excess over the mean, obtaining 0.130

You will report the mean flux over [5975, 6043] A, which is 6.9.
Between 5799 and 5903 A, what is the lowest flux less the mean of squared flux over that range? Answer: -39.5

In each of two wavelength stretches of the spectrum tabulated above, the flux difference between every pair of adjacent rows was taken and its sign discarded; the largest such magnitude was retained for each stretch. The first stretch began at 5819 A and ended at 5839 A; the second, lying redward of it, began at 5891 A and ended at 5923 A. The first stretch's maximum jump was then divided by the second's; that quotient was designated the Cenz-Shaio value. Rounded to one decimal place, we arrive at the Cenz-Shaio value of 0.2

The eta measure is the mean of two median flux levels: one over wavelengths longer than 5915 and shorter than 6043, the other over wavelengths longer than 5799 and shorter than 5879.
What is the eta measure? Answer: 6.89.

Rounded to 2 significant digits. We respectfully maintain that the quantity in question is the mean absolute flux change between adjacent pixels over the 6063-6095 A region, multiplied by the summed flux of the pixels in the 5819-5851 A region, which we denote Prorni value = 2.0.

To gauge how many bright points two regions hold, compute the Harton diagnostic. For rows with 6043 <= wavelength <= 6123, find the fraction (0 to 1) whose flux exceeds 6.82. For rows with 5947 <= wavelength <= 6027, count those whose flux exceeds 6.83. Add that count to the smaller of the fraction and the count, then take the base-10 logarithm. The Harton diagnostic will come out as 0.90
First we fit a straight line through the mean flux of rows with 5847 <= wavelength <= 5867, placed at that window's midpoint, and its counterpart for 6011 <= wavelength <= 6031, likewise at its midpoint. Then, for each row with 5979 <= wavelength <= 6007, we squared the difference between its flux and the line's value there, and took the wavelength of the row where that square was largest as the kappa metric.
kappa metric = 5985.0 A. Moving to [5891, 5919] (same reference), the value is 5893.0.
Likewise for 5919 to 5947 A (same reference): 5921.0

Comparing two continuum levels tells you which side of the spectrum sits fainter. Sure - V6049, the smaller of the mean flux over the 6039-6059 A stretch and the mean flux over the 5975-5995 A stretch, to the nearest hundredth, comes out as 6.77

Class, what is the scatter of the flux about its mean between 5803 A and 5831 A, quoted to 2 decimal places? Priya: 0.08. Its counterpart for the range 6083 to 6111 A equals 0.04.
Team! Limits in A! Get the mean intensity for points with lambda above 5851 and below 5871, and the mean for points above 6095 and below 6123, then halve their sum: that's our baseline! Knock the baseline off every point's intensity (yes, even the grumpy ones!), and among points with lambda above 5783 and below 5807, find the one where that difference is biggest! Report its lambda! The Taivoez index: 5805.0 A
